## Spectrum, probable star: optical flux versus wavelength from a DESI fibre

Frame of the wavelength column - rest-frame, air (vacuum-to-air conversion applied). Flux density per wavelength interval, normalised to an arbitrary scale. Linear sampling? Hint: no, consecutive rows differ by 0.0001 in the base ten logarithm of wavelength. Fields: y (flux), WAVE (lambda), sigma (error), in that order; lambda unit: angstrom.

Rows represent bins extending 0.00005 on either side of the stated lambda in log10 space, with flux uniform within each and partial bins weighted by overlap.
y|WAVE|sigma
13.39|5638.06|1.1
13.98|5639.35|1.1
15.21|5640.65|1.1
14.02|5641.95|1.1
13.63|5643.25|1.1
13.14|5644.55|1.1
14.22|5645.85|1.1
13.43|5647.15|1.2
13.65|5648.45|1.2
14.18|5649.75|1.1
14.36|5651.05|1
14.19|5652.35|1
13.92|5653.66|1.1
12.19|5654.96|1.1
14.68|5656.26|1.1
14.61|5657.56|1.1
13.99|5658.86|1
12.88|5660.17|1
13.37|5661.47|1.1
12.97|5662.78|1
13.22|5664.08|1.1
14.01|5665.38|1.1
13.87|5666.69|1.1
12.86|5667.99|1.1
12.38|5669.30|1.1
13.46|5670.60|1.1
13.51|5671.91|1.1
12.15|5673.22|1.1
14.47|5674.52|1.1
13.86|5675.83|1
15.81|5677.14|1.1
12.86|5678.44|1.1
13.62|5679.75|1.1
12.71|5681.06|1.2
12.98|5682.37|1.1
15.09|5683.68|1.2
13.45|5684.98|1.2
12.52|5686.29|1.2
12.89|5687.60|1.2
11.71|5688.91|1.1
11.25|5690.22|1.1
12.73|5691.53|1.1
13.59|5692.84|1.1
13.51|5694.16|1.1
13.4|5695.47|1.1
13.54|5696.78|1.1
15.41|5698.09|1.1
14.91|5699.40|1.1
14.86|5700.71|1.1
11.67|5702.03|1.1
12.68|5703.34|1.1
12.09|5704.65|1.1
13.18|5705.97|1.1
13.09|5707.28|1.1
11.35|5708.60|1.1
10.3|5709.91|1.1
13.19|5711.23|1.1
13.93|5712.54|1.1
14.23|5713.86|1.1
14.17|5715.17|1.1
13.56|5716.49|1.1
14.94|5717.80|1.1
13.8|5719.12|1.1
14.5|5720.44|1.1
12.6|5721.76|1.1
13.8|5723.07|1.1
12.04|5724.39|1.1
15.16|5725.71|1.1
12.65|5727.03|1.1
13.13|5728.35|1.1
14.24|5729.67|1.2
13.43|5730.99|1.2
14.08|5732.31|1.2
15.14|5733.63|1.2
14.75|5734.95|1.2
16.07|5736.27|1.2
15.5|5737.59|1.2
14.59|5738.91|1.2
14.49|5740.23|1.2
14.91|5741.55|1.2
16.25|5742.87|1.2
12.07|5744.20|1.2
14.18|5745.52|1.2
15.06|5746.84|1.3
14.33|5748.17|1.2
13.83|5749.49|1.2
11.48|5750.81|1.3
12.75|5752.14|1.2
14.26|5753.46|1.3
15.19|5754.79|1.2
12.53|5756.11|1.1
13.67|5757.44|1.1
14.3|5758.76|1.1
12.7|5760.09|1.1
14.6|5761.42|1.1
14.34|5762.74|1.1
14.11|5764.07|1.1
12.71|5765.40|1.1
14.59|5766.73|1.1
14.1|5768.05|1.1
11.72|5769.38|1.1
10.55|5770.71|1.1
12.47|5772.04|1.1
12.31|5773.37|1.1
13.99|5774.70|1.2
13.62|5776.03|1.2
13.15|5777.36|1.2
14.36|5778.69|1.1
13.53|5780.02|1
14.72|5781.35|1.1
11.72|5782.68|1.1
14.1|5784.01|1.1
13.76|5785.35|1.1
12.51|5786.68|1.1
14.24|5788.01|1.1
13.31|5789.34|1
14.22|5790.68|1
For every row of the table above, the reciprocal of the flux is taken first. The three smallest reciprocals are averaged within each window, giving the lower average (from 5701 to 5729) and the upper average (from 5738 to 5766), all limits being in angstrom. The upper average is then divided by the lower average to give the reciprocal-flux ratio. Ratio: 0.96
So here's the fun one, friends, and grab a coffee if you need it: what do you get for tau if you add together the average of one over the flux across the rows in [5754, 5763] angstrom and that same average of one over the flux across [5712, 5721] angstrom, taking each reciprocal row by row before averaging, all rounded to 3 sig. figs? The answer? 0.143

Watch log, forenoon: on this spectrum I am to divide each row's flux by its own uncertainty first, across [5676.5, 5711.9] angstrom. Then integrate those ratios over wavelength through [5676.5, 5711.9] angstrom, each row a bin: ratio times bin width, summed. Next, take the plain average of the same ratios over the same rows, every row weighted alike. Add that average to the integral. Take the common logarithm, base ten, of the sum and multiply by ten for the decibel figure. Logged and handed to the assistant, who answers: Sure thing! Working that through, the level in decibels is 26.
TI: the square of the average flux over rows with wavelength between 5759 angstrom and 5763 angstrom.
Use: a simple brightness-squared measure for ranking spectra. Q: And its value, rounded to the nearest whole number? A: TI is 193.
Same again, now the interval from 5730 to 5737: 216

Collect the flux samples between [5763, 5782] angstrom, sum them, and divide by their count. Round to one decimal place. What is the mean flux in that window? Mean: 13.3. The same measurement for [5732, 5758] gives 14.3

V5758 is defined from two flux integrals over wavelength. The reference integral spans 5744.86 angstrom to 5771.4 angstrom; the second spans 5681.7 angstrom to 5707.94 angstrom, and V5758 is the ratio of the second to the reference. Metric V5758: 0.97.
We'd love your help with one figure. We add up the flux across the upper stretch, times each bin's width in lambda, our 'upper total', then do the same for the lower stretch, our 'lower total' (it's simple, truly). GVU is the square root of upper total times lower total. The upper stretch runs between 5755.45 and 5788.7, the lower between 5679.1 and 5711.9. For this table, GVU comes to 436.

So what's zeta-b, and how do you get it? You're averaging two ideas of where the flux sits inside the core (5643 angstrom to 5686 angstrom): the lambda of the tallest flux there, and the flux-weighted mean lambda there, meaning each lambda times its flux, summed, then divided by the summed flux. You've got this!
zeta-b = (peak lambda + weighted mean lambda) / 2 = 5670.6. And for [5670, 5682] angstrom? 5676.5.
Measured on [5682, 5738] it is 5723.4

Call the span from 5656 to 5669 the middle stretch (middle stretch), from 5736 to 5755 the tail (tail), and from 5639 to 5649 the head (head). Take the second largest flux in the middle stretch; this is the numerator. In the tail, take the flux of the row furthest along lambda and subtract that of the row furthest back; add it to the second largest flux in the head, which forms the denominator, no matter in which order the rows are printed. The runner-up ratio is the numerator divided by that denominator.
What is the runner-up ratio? 1.10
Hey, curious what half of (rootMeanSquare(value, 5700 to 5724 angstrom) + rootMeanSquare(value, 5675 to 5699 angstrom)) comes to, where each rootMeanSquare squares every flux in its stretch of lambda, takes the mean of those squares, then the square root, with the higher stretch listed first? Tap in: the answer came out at 13.4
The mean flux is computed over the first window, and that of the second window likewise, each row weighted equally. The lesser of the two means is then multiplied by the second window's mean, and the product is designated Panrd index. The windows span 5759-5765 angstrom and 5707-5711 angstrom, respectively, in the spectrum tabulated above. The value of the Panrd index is 134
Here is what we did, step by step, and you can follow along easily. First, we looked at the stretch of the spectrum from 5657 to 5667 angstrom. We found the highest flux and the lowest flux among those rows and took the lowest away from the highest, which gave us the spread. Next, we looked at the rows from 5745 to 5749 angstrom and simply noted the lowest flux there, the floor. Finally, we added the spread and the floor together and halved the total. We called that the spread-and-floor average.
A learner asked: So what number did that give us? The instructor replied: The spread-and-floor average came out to 8.0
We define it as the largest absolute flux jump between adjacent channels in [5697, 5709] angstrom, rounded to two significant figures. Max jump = 3.2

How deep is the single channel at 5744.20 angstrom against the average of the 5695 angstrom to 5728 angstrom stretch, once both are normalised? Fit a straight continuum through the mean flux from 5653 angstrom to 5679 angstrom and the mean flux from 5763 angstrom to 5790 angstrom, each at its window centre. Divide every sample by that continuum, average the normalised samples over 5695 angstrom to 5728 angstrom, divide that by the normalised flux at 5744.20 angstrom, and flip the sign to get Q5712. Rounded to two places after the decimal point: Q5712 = -1.10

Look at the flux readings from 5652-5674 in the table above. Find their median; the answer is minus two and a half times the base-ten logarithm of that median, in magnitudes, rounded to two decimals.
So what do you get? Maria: -2.82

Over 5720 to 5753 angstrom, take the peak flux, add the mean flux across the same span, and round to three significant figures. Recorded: 30.3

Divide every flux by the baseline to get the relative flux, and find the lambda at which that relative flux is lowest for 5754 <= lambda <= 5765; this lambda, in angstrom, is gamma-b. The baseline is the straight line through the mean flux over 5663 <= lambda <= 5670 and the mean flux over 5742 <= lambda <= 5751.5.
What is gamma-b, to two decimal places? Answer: 5756.11 angstrom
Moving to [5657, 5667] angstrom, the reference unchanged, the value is 5660.17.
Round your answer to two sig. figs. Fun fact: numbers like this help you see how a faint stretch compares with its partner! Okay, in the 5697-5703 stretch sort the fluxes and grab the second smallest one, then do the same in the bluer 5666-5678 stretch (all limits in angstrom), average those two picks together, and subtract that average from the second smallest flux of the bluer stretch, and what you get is -1.2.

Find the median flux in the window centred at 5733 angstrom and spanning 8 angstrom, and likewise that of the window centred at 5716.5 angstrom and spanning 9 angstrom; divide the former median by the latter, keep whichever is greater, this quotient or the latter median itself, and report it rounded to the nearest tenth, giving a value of 14.2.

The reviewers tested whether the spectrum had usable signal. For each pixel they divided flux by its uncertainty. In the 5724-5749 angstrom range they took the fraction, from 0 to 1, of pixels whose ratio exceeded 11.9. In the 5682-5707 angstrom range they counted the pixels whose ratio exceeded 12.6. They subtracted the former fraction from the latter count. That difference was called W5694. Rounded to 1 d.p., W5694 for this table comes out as 2.4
